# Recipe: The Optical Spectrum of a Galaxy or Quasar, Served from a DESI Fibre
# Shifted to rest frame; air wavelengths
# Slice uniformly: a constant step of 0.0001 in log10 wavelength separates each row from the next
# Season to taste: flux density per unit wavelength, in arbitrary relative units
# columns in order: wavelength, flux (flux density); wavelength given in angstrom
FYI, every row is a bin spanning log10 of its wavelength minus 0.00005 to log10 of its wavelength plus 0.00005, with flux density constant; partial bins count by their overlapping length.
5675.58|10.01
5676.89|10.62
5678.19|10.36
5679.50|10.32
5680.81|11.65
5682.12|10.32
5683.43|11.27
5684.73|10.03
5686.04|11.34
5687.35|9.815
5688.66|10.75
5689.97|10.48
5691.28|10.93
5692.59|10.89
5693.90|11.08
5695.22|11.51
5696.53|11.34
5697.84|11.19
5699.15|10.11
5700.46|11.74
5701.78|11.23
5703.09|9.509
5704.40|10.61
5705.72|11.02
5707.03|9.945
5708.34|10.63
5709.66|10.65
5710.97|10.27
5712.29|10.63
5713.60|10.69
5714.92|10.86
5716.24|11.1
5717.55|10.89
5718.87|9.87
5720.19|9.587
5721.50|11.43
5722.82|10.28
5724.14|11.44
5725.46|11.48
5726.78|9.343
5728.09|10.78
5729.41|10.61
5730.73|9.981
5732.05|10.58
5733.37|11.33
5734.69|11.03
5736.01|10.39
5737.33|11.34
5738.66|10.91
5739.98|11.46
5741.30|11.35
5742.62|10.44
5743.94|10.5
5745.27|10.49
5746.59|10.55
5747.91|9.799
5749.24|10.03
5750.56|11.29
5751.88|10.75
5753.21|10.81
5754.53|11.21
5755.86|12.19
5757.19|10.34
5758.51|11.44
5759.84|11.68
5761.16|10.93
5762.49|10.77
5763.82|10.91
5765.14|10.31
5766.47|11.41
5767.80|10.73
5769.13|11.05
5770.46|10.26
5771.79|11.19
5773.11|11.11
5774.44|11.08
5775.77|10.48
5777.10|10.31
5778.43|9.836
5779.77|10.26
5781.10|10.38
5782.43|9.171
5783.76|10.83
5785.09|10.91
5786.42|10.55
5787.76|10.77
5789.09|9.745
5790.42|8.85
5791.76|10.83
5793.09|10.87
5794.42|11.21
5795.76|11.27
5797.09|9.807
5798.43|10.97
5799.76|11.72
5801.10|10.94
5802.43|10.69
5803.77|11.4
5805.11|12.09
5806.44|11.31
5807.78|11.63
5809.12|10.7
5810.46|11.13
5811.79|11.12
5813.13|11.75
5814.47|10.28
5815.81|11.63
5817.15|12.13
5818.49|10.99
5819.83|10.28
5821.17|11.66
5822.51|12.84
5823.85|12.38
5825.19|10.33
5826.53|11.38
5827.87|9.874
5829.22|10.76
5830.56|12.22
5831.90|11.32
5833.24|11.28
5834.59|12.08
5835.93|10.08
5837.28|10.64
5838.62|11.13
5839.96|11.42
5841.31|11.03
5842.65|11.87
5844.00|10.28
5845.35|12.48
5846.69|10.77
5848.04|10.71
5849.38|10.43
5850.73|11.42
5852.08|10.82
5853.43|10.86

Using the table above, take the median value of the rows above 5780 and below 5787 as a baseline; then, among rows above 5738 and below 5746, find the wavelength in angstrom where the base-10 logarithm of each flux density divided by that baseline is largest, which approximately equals 5739.98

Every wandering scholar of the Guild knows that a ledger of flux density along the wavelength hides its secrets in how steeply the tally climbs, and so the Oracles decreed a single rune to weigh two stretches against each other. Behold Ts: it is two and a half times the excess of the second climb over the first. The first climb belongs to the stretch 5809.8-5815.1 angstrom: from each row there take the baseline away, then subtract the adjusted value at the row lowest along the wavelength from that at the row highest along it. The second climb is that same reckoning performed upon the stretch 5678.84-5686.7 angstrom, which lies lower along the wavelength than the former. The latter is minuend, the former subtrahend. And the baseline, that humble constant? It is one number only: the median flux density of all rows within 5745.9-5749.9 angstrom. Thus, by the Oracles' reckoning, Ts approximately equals 4.7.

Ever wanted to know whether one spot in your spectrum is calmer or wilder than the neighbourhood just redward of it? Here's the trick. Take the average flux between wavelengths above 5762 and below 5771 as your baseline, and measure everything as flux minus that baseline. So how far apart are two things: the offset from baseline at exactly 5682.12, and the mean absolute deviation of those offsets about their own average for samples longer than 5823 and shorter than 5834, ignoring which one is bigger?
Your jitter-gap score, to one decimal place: 1.1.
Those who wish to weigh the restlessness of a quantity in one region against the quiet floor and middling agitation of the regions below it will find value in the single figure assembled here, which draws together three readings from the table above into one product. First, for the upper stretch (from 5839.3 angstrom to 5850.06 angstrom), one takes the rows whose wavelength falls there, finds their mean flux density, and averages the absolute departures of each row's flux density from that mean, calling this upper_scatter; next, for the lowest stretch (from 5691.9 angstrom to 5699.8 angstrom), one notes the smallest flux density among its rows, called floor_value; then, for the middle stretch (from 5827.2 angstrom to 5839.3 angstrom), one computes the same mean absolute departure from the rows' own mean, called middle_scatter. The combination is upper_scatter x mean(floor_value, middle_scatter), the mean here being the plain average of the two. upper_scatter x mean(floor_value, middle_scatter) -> 3.2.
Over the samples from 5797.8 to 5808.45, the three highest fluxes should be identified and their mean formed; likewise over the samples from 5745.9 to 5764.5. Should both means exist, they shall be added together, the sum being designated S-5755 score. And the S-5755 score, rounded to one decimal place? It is 23.6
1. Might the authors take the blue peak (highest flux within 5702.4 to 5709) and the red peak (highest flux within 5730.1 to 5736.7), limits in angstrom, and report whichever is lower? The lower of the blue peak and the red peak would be 11.0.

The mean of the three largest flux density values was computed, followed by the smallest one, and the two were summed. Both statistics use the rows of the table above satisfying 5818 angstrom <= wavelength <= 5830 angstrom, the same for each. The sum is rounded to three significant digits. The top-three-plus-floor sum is 22.2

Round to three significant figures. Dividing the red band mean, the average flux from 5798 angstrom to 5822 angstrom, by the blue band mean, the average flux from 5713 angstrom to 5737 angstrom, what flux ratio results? 1.06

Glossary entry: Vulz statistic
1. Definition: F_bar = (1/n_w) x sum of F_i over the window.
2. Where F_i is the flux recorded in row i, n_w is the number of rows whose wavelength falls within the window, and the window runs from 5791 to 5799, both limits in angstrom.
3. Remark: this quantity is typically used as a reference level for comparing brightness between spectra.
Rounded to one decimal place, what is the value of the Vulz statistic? 10.8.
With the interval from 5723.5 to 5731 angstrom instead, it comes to 10.6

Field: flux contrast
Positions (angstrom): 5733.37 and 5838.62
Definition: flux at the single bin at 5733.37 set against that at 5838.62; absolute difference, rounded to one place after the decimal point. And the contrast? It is 0.2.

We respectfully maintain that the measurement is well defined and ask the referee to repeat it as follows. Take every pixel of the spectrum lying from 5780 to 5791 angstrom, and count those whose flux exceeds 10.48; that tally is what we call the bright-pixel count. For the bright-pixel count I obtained 4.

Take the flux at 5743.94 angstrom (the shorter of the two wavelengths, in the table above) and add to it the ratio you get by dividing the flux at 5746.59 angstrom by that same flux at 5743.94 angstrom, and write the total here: 11.50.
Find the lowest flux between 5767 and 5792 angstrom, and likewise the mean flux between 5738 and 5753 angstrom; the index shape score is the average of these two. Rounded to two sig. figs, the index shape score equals 9.8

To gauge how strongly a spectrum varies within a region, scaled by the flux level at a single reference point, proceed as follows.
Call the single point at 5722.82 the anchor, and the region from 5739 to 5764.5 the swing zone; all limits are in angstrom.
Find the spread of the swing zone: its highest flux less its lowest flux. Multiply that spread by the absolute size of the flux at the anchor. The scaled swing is 24.6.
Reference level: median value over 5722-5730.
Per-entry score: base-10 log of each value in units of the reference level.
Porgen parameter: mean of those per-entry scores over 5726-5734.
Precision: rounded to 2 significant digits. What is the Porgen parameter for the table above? -0.011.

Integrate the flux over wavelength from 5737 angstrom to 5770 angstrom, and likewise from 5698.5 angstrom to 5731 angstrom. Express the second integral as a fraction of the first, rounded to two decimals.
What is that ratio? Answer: 0.96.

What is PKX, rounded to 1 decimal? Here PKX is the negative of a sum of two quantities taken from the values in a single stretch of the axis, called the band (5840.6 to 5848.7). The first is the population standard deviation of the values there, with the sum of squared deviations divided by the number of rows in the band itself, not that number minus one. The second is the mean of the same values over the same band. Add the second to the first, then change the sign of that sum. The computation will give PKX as -11.9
